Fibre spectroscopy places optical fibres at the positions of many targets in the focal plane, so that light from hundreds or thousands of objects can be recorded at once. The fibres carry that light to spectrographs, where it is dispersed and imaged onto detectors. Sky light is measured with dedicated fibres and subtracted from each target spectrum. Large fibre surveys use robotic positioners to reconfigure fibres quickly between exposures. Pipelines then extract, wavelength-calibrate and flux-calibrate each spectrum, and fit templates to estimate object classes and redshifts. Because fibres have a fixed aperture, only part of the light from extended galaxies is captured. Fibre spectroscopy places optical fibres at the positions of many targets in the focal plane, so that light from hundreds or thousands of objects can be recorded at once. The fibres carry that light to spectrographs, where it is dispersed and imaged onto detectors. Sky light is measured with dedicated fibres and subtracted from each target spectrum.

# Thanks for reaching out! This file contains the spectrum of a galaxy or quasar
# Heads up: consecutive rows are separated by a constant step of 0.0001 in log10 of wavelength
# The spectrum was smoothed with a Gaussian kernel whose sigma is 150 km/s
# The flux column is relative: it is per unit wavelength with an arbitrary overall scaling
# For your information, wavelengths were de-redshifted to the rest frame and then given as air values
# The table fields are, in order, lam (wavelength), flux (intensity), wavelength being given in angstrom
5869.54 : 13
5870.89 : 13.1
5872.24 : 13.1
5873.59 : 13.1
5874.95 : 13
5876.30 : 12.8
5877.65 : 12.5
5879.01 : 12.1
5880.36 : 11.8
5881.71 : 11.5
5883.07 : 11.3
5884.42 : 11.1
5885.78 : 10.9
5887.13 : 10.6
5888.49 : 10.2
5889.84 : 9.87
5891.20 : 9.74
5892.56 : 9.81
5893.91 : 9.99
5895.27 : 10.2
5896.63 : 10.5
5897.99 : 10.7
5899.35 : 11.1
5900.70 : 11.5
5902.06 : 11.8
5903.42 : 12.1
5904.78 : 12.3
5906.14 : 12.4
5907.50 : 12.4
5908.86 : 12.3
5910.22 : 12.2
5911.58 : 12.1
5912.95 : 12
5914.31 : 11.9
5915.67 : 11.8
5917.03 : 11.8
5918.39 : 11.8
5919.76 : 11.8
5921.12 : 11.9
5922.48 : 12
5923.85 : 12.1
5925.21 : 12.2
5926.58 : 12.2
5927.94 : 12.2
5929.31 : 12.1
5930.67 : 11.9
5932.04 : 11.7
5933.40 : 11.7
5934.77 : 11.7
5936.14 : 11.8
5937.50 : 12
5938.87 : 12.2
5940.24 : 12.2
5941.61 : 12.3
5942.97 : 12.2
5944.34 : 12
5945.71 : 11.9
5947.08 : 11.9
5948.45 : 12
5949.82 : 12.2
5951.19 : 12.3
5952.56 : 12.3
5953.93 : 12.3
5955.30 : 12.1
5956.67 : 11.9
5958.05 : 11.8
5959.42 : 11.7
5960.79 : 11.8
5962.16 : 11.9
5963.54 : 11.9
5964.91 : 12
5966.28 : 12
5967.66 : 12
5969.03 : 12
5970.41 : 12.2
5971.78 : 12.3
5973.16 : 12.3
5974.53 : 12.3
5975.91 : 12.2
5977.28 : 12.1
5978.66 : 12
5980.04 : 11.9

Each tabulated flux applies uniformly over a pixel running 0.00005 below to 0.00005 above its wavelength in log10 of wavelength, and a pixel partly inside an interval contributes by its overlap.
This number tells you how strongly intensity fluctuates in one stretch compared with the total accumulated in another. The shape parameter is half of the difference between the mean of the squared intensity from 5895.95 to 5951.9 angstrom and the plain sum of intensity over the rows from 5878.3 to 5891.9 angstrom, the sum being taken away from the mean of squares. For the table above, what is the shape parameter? 17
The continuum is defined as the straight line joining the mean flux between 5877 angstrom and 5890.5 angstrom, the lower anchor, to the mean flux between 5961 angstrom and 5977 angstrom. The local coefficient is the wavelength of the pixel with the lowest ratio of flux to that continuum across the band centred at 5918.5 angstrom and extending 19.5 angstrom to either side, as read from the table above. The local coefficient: 5899.35 angstrom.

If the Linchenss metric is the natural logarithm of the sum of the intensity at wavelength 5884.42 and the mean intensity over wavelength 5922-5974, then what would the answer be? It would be 3.14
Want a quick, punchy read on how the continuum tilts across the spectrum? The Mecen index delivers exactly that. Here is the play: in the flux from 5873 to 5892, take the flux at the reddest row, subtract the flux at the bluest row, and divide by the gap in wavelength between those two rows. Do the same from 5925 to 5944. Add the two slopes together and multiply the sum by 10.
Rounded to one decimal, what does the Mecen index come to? -1.9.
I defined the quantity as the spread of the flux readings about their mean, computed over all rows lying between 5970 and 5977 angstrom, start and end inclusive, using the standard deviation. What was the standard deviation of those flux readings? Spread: 0.05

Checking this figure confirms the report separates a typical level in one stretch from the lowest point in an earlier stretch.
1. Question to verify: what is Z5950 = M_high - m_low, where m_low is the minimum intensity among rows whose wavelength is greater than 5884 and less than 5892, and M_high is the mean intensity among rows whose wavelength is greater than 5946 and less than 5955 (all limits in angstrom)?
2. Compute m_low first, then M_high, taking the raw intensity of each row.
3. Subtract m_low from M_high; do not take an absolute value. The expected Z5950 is 2.4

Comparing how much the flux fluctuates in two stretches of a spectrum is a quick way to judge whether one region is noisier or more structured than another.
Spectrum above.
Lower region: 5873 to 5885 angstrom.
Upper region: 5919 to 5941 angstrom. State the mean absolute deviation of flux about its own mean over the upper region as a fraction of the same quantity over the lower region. 0.27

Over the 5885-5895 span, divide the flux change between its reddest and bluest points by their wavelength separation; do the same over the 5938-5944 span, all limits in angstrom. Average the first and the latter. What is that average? -0.056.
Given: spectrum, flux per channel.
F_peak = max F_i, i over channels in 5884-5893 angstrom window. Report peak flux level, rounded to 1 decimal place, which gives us 11.1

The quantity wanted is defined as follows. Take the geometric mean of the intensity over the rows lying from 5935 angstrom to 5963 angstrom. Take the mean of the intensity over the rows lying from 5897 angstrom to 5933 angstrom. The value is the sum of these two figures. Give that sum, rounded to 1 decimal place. 24.0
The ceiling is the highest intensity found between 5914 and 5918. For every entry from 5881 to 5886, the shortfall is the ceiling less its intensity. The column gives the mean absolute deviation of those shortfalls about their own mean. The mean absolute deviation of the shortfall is 0.20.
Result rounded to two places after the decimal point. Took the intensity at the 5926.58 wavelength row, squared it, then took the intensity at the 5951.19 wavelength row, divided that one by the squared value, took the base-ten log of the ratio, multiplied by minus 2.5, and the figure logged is 2.71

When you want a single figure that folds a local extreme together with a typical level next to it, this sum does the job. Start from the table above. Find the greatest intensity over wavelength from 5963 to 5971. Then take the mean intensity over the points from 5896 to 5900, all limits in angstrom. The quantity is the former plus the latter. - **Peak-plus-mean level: 23.0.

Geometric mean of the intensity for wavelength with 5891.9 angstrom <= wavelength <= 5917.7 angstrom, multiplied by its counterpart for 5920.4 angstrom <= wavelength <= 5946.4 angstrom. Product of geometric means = 138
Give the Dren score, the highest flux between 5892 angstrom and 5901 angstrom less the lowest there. 1.69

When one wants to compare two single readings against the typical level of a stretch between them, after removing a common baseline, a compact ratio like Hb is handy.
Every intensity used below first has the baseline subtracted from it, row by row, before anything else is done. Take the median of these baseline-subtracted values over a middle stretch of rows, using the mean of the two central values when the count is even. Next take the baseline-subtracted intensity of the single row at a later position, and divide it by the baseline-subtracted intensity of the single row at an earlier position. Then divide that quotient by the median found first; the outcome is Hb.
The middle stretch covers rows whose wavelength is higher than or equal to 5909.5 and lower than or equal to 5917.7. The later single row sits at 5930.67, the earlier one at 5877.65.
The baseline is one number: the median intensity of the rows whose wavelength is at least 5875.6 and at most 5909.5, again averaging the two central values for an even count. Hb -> 0.8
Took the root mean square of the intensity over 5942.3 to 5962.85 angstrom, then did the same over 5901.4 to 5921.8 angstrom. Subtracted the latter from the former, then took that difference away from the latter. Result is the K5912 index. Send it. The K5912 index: 12.1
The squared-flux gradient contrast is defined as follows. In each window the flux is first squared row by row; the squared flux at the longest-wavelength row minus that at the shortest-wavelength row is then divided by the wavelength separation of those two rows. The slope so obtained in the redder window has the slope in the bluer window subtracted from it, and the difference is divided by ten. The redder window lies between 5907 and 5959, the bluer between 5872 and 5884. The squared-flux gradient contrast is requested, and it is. 0.4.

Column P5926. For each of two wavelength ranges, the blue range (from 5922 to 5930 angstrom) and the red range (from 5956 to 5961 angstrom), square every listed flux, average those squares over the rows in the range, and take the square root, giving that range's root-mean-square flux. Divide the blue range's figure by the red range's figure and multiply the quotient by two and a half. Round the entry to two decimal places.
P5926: 2.57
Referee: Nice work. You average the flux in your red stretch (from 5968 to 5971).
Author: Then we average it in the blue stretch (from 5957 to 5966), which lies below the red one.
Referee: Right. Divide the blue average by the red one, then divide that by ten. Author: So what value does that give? 0.098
